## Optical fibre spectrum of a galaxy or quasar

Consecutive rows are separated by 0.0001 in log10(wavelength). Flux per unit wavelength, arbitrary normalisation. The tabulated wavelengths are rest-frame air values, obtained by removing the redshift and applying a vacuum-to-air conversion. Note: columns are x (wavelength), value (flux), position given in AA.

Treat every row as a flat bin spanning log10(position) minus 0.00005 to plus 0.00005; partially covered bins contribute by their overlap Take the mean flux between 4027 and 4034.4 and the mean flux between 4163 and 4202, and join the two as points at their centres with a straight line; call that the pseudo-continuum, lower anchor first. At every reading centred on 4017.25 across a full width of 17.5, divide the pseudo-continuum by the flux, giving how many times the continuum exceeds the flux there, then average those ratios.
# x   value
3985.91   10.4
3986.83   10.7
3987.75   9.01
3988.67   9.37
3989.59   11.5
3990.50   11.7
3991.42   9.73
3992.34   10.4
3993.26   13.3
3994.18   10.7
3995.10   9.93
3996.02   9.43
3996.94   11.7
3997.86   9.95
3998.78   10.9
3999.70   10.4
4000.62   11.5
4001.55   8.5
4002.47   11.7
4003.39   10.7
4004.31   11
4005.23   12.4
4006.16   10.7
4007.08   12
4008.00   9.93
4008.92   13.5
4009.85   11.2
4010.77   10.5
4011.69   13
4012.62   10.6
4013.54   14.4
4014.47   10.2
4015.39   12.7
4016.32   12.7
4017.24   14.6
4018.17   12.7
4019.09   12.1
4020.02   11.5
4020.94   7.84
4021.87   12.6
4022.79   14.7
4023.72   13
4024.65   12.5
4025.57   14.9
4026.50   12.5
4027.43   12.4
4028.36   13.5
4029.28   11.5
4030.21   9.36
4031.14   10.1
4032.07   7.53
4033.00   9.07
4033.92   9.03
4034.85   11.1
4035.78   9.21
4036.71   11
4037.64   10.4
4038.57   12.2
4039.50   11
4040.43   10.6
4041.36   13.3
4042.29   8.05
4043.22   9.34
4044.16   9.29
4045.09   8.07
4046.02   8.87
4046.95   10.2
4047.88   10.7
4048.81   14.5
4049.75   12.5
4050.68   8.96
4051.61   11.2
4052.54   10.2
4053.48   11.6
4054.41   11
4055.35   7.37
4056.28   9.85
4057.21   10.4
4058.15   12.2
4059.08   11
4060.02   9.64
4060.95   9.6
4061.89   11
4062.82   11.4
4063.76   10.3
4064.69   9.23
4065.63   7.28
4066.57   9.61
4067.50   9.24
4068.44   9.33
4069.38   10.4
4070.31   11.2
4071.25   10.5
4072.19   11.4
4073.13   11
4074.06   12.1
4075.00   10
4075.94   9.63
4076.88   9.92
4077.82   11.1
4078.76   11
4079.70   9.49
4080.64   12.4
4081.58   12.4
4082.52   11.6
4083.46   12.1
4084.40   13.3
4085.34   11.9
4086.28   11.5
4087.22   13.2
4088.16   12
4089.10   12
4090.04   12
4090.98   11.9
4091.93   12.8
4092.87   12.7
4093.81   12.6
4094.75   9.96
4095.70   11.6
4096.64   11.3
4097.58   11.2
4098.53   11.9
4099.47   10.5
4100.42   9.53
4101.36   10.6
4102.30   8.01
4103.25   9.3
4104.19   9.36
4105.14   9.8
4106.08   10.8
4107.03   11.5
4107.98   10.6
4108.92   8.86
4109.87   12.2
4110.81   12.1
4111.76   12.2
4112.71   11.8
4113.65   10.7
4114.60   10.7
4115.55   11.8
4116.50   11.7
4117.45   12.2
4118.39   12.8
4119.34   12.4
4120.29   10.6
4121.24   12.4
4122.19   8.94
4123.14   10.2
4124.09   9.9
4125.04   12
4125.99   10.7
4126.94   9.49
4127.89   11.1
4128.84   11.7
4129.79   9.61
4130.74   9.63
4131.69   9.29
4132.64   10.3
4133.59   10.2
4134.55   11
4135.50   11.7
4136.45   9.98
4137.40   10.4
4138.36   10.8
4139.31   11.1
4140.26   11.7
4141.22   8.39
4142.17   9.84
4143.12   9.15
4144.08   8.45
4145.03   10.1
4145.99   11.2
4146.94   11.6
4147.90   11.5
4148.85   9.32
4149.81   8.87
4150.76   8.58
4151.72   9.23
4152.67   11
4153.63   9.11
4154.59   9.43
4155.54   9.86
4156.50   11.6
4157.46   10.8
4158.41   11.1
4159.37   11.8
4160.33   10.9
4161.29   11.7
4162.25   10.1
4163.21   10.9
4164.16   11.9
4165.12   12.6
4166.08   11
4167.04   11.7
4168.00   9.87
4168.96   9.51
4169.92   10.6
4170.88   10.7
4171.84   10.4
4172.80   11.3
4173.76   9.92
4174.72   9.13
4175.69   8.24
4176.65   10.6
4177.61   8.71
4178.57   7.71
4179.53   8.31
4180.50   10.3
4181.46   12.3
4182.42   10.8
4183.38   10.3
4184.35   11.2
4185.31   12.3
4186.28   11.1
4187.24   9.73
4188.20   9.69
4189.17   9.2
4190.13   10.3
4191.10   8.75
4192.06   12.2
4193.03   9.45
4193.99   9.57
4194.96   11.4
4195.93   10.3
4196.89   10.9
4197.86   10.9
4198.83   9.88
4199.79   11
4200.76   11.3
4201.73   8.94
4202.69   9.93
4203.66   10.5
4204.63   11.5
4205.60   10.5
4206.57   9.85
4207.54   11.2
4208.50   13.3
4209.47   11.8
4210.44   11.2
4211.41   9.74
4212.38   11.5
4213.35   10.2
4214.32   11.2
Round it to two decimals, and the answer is 0.85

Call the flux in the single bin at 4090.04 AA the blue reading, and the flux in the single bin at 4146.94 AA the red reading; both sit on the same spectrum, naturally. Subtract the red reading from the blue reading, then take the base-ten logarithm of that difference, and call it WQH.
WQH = -0.40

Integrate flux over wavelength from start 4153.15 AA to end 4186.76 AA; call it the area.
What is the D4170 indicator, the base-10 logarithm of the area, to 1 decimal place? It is 2.5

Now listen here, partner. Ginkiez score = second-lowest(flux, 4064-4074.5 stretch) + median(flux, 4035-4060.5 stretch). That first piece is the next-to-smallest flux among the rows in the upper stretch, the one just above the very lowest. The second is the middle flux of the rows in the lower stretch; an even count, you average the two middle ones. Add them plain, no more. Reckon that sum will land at 19.6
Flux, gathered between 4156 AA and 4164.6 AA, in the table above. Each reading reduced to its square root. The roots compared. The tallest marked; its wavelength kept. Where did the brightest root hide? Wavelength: 4164.16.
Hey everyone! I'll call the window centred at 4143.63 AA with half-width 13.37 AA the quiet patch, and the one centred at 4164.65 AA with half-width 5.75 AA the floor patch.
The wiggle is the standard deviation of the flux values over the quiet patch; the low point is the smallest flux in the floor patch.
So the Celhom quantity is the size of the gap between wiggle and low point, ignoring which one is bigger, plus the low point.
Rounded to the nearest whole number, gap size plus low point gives 18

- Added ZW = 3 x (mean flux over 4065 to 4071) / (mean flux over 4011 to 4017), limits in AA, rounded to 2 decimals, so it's 2.33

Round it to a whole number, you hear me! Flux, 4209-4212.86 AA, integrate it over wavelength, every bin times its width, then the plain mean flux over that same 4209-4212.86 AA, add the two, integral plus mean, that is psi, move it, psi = 54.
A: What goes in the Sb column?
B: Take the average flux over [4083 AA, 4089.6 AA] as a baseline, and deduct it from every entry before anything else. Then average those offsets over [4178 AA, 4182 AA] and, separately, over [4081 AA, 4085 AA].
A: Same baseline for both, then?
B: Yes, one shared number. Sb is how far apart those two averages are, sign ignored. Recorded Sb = 2.7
